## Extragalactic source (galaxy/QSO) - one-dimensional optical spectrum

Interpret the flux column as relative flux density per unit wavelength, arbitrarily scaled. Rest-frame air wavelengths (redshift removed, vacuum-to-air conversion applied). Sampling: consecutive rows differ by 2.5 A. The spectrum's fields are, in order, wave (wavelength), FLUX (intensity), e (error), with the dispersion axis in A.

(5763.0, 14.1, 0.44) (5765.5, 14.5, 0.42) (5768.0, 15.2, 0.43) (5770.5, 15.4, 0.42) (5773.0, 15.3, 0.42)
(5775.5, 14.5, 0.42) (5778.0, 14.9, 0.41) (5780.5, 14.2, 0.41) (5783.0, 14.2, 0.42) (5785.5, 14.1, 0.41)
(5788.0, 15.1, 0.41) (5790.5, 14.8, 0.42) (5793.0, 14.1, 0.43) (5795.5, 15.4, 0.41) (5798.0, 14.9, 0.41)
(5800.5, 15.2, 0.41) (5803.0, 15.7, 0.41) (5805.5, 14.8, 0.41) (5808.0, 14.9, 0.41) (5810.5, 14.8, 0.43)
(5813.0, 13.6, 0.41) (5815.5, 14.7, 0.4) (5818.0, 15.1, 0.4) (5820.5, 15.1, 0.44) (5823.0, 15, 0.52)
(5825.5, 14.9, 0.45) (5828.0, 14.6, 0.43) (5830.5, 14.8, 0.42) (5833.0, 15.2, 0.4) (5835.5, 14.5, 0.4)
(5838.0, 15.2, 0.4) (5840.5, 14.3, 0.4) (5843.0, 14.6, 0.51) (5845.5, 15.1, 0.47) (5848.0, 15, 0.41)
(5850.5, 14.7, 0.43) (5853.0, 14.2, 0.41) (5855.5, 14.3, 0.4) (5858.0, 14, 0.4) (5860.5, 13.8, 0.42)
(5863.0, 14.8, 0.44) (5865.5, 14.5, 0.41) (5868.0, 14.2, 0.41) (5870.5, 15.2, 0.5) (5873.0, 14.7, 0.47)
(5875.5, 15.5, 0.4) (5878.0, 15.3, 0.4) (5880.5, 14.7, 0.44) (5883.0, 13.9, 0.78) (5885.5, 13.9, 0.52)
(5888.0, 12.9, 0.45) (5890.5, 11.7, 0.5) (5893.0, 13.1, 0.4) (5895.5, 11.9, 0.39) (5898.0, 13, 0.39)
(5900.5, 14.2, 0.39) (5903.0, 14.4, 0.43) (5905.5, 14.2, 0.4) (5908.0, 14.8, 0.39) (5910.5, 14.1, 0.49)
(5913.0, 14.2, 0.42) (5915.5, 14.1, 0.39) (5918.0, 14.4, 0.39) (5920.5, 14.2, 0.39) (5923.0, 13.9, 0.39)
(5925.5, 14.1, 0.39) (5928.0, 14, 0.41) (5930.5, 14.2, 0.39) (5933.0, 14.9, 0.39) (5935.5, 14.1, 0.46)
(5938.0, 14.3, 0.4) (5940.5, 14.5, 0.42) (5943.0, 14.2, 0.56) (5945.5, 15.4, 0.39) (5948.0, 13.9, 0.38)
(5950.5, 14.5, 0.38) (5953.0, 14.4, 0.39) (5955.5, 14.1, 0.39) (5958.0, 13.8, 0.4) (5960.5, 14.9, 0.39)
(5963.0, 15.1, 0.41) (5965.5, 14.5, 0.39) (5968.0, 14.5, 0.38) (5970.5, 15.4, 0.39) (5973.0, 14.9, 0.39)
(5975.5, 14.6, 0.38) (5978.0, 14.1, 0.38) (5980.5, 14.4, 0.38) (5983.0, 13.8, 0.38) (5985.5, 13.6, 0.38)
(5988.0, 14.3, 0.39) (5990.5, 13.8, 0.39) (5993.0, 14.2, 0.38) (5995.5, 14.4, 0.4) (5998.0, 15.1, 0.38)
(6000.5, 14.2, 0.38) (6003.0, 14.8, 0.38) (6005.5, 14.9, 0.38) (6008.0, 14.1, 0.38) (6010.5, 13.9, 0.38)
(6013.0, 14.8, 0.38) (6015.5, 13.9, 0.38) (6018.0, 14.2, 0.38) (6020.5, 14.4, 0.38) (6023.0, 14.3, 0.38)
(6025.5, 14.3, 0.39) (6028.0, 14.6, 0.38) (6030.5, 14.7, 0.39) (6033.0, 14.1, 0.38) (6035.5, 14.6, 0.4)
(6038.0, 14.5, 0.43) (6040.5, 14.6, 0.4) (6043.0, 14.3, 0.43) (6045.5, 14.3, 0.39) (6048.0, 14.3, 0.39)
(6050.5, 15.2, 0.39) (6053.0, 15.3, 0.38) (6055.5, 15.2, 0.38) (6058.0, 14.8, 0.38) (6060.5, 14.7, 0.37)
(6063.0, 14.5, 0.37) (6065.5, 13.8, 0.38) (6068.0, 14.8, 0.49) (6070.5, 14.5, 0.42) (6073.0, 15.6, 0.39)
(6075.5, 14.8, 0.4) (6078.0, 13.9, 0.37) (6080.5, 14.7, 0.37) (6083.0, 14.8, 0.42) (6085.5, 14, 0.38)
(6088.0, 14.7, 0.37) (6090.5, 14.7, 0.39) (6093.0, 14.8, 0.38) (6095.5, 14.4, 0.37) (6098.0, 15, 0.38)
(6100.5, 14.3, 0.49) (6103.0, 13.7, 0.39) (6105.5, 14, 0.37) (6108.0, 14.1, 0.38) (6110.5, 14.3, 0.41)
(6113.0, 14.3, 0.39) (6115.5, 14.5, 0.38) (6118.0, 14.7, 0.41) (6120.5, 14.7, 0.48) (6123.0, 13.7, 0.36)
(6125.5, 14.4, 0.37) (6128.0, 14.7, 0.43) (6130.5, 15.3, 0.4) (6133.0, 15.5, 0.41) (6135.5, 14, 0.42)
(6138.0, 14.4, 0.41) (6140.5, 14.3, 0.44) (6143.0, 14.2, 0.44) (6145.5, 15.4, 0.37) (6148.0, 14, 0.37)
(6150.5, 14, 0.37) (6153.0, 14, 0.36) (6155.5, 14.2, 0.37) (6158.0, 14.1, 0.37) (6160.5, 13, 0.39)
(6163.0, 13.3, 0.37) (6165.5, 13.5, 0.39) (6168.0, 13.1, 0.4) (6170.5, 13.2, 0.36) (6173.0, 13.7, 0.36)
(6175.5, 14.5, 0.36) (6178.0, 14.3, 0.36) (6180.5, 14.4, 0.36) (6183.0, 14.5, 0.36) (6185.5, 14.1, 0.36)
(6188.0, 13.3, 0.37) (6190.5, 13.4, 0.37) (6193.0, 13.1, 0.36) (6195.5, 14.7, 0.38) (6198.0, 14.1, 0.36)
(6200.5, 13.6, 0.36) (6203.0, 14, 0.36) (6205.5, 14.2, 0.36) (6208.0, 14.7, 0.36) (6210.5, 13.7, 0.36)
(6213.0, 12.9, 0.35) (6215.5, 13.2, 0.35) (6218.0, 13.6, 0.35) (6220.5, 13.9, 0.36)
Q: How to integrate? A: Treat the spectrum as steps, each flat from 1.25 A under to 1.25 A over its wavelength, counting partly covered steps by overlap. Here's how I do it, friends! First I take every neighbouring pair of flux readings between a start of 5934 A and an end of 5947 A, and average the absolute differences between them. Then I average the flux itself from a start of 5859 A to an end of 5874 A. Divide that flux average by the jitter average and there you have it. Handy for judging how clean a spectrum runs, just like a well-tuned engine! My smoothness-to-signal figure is 31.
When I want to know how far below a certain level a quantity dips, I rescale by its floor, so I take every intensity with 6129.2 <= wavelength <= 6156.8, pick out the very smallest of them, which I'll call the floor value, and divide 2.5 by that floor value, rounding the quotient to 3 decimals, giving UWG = 0.179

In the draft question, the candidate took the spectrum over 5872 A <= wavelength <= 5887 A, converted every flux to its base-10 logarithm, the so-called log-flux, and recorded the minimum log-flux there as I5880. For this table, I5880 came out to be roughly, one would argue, 1.14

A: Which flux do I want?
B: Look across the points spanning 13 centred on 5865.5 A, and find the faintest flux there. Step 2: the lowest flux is 13.8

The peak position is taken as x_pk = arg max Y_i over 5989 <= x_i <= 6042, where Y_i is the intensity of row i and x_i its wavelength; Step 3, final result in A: 5998.0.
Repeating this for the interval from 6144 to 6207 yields 6145.5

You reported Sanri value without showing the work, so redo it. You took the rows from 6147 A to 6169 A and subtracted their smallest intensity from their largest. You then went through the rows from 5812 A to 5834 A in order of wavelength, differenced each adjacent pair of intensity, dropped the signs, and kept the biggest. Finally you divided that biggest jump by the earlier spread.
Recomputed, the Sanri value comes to 0.92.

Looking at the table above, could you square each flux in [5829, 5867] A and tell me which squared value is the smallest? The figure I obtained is 190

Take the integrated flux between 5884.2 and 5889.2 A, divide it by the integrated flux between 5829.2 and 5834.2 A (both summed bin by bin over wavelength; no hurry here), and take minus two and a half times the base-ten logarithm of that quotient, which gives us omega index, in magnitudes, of 0.12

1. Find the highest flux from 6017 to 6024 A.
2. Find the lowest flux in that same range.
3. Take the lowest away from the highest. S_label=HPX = 0.2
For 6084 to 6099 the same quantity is 1.0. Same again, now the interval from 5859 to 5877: 1.7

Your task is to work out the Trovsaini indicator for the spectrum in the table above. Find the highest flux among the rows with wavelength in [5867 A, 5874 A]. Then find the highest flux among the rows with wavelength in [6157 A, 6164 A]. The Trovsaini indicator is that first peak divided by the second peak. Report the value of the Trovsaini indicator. 1.08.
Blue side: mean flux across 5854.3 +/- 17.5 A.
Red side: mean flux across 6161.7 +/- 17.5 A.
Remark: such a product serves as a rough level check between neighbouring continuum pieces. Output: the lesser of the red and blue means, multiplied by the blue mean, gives 202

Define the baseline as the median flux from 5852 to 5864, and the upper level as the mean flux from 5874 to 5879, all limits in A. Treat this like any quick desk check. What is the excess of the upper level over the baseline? 1.2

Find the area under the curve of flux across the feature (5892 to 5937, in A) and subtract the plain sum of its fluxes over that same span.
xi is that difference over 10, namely 37.8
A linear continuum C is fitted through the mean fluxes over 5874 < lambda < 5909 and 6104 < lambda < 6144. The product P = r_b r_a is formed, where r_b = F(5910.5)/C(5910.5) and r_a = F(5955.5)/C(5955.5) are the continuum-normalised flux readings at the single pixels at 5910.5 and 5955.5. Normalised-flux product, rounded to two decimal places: 1.02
